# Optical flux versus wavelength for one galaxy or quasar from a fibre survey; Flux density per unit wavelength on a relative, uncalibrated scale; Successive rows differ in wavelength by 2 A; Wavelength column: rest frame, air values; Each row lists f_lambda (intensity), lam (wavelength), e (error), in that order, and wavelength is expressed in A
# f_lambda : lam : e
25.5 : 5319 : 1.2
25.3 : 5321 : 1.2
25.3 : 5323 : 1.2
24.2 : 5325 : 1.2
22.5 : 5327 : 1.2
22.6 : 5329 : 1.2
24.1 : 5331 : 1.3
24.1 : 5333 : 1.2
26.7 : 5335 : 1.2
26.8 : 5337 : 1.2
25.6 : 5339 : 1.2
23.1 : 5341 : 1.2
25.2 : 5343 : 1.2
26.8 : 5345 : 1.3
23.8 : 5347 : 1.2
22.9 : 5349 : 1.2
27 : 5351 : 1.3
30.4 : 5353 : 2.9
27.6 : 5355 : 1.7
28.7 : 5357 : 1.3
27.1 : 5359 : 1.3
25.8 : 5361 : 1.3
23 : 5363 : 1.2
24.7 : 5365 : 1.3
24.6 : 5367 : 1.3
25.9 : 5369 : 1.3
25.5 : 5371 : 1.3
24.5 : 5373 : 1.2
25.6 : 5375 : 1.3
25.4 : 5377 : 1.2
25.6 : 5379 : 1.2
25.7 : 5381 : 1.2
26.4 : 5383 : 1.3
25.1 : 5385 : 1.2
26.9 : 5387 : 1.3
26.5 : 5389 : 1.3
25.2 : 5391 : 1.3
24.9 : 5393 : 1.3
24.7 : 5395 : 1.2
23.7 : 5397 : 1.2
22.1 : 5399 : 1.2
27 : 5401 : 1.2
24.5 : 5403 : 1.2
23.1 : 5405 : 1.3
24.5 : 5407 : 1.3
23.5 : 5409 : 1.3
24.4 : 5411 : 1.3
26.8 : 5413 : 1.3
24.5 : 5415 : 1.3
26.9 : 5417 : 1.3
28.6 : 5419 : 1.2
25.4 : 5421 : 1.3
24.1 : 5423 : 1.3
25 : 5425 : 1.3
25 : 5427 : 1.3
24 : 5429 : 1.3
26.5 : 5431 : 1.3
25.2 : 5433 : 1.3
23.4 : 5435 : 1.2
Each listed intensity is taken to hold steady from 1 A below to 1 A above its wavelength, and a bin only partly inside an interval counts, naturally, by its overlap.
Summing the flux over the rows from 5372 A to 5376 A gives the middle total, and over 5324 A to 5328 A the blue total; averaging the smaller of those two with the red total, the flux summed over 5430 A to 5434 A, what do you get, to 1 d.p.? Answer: 49.2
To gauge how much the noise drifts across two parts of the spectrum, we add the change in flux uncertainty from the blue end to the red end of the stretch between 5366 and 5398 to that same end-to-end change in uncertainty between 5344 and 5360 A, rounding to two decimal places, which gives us -0.10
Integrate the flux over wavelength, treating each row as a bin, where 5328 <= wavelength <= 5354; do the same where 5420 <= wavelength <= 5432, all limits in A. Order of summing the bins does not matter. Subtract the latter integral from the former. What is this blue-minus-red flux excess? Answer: 358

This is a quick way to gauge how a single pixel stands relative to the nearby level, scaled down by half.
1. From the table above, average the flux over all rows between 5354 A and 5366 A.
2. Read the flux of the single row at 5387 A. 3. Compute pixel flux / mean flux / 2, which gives 0.514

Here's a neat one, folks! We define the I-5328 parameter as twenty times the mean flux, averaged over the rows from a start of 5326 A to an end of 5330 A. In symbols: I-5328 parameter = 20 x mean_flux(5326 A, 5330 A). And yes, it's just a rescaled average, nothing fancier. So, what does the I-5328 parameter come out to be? 451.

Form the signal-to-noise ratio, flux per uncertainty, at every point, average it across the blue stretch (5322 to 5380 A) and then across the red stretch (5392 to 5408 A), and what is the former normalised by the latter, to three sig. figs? 1.00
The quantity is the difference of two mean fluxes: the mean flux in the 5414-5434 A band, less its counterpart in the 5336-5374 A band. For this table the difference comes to -0.2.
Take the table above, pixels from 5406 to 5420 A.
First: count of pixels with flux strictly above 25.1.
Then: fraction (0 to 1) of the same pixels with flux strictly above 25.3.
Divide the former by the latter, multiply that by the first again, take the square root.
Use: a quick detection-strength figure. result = 4.6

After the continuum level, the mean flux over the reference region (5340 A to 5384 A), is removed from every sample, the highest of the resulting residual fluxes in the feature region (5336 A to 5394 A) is 4.7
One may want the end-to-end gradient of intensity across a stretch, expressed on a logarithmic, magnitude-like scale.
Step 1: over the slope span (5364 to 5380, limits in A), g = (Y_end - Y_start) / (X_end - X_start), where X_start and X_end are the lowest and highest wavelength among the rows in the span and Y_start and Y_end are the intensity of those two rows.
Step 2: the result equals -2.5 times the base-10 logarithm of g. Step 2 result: 2.98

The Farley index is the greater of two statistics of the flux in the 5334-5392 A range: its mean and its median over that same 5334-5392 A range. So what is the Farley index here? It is 25.8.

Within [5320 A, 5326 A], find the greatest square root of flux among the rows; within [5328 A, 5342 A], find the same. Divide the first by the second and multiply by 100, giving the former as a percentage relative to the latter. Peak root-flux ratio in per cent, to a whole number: 97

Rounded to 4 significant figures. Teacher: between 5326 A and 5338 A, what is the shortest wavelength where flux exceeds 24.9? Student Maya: 5335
